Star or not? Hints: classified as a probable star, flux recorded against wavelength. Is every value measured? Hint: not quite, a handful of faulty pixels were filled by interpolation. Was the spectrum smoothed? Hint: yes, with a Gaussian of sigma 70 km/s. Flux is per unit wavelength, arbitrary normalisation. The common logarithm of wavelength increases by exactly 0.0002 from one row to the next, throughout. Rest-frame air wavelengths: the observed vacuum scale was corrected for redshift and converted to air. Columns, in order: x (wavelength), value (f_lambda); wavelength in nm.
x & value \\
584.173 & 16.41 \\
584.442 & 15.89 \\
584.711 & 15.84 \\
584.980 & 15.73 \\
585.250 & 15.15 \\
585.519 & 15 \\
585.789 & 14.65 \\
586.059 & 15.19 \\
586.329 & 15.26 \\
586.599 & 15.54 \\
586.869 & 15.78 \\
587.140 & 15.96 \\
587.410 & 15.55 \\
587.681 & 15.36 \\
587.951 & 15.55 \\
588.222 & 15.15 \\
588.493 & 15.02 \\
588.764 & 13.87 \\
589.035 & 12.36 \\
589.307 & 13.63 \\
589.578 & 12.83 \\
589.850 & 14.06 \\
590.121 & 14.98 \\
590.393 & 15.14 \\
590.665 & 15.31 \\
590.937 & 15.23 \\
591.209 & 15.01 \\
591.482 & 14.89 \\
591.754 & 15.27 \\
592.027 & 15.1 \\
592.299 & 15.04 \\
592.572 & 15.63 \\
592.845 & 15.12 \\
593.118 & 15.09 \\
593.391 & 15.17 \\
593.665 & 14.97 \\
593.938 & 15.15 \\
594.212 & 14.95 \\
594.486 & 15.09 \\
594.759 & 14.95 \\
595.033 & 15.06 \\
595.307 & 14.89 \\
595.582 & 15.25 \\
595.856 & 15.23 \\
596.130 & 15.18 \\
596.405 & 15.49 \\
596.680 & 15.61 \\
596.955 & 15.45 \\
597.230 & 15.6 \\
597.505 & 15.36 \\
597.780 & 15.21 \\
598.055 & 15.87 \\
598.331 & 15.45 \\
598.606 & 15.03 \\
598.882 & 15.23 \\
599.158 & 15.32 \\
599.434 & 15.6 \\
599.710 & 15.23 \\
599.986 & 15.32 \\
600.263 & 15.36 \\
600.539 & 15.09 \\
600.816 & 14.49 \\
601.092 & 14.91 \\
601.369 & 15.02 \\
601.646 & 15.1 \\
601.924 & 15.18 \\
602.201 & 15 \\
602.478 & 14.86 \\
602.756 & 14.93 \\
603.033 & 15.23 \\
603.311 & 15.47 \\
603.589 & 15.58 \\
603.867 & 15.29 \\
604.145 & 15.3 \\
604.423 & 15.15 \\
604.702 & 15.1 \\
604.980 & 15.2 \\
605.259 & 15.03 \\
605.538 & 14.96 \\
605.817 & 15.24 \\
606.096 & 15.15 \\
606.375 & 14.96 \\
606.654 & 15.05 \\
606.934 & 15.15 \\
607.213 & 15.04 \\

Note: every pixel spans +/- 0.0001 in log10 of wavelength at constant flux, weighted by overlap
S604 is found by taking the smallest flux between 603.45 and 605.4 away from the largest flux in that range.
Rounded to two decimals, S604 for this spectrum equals 0.55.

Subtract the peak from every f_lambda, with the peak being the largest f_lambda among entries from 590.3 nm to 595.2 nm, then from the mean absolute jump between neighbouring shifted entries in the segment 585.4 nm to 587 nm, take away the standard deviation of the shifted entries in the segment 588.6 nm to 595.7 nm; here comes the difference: -0.5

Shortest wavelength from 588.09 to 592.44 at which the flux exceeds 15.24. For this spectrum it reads 590.665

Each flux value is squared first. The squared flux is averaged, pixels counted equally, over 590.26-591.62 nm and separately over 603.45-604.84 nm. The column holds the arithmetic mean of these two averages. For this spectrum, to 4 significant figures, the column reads 231.1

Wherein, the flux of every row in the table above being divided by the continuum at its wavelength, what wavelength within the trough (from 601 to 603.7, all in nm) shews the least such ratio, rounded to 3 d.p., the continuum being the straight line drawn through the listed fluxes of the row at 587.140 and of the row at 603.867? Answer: 601.092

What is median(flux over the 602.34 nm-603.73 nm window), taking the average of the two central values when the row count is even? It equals 15.2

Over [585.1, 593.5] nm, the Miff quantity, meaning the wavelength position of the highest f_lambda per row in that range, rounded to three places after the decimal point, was 587.140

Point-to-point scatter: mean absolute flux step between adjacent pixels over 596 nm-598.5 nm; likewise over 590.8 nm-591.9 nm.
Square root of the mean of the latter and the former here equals 0.51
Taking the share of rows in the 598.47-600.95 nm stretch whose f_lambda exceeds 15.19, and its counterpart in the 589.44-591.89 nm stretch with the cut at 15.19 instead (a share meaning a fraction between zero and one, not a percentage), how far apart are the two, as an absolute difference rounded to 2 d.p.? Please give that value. 0.33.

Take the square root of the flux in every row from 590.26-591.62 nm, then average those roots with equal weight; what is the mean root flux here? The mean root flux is 3.888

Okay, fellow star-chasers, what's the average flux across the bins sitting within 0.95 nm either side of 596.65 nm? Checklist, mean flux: 15.4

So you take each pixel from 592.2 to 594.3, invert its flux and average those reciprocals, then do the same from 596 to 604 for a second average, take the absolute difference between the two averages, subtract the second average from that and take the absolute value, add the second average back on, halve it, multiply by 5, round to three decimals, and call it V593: 0.327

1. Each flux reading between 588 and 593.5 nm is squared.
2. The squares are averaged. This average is 217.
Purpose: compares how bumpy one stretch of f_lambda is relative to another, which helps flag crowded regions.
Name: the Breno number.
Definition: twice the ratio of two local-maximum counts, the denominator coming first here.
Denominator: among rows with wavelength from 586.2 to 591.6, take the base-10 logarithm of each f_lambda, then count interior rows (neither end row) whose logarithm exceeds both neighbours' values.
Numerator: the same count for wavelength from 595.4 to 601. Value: 2.5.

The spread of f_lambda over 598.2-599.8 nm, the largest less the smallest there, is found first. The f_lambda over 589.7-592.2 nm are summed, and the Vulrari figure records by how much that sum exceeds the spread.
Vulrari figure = 134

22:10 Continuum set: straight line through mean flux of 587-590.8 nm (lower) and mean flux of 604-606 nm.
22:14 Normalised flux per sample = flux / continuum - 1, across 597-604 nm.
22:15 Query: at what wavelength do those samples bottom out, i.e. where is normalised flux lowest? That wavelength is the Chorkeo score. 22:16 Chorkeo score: 600.816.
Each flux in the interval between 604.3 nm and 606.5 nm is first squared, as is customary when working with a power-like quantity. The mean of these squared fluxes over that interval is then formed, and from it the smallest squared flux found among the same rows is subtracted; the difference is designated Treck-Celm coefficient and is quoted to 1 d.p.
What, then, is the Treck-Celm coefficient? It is 4.2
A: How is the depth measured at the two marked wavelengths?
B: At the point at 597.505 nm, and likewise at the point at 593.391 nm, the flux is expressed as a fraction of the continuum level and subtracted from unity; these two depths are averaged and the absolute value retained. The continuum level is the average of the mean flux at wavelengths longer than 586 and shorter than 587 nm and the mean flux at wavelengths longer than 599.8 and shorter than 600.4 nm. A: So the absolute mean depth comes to 0.008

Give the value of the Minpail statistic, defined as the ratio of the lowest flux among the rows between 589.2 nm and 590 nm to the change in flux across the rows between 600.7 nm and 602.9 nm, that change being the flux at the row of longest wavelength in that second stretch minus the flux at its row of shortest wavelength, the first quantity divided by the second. 29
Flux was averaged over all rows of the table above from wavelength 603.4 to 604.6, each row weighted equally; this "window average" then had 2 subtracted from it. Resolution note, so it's 13.3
